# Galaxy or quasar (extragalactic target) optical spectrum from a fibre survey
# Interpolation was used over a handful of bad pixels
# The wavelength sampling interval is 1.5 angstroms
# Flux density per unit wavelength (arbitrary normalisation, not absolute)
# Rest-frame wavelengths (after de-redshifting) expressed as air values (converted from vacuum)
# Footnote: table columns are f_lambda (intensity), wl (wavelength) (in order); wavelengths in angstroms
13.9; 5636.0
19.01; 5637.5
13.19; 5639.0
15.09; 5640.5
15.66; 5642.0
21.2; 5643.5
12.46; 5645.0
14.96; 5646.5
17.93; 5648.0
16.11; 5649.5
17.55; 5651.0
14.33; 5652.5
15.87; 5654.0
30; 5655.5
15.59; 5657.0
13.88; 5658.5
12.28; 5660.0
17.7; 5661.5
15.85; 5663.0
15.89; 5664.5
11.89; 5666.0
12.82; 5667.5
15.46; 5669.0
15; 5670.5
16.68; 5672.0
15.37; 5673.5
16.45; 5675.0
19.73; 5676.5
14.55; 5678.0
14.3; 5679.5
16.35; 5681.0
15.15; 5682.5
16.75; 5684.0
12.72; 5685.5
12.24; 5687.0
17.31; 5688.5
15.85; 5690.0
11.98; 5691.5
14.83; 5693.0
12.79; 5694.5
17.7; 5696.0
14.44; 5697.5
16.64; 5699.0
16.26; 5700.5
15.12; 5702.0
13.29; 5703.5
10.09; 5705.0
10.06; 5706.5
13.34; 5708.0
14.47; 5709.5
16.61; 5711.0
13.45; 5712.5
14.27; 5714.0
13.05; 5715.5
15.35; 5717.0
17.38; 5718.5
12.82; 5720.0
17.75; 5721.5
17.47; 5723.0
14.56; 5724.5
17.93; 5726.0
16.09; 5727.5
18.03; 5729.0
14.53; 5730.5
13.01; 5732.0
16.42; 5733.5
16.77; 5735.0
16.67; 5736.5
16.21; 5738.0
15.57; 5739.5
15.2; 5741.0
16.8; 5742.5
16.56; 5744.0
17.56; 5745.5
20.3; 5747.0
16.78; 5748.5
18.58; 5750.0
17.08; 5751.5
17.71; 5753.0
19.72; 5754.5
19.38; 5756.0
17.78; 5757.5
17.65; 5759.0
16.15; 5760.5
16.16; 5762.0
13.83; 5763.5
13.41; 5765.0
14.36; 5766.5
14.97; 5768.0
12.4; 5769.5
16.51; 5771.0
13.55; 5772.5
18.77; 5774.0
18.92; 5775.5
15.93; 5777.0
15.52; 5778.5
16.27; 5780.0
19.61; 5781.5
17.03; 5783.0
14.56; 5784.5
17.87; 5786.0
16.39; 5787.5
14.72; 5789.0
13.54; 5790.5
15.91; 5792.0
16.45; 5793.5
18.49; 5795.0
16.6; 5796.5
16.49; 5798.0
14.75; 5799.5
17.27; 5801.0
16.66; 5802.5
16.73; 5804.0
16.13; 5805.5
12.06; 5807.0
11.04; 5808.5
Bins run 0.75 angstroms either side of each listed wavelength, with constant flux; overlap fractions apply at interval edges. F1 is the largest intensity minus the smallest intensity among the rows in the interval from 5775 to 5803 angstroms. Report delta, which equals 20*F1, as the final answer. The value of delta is 121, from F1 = 6.1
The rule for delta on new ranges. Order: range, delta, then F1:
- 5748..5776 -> 146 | 7.3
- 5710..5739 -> 104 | 5.2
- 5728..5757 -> 146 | 7.3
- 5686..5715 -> 153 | 7.6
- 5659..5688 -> 157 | 7.8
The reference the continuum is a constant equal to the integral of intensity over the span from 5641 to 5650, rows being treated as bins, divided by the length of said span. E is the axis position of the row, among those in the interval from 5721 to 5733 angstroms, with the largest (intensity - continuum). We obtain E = 5729.0 angstroms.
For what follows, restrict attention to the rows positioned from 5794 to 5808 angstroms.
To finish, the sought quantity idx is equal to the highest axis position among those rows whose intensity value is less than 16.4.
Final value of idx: 5807.0 angstroms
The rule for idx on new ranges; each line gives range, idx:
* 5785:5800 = 5799.5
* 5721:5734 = 5732.0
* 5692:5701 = 5700.5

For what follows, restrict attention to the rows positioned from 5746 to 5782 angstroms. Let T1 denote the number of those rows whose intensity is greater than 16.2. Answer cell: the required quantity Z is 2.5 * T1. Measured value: 35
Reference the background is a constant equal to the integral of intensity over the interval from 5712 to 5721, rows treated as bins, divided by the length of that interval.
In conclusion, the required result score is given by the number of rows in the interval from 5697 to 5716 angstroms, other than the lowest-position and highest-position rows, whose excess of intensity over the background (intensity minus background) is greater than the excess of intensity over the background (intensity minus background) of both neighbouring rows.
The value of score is 3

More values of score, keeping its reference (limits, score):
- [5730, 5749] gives 3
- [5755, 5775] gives 3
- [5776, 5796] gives 2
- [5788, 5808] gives 3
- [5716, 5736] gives 4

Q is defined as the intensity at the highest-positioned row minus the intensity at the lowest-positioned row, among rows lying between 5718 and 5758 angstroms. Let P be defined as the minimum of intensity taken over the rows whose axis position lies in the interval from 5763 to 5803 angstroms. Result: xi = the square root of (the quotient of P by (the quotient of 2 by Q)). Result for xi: 1.6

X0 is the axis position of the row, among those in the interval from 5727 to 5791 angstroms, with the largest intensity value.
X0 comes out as 5747.0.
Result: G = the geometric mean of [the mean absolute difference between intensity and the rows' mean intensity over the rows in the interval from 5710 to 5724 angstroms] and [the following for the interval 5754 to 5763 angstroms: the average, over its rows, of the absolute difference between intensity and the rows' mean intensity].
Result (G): 1.4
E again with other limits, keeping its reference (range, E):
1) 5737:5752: 5747.0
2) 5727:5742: 5729.0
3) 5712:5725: 5721.5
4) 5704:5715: 5711.0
